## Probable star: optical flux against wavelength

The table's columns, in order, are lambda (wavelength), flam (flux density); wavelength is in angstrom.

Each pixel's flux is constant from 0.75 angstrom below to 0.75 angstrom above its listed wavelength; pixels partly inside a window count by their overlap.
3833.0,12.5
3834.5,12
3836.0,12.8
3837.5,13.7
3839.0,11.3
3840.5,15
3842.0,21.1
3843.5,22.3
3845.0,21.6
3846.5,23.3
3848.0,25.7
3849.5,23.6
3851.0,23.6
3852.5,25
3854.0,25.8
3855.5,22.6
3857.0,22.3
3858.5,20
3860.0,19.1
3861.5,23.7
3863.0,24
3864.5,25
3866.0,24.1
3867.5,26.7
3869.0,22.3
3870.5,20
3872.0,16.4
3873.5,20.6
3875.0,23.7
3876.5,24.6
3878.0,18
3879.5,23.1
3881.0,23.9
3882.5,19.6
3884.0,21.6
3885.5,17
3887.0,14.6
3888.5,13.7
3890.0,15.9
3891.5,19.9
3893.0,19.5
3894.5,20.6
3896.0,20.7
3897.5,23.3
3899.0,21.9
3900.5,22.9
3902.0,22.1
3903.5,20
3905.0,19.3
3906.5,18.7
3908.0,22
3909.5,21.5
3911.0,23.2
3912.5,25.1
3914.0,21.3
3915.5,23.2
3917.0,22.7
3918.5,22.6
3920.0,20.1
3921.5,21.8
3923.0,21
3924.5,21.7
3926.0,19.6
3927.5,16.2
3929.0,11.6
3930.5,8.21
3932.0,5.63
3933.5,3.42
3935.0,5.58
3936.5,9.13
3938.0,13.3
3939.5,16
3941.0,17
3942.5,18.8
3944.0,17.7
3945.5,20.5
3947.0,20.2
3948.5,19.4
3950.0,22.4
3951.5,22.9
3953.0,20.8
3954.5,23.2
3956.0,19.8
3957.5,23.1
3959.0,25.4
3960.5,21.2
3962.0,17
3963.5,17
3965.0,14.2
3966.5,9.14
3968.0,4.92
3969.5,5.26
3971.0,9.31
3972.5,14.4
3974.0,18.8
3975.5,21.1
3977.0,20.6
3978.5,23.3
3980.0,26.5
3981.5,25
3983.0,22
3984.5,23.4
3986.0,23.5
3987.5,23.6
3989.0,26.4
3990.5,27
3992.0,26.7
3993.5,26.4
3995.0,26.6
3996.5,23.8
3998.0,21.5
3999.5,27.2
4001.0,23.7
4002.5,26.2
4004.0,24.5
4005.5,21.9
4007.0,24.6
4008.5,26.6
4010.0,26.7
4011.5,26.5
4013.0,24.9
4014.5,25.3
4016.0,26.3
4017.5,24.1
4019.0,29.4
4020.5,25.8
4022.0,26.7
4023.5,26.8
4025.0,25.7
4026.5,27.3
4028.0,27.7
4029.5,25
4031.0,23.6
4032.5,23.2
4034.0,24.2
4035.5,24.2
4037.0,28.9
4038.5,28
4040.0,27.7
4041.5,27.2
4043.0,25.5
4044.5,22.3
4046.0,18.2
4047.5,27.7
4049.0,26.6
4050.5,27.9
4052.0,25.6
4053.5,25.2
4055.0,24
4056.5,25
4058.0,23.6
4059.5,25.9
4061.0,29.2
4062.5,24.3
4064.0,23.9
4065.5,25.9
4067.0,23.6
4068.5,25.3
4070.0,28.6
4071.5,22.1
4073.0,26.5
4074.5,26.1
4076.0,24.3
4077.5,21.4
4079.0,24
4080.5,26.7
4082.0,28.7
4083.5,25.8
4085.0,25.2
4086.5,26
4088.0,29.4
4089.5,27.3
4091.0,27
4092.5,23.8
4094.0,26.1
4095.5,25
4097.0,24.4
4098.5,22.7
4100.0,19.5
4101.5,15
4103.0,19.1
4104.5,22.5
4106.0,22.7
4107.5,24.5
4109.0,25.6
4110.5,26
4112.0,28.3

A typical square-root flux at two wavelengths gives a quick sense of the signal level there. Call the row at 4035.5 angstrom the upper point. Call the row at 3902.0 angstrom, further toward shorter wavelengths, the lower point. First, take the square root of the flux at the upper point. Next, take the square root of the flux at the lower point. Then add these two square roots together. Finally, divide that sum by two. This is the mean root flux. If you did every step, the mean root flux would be 4.81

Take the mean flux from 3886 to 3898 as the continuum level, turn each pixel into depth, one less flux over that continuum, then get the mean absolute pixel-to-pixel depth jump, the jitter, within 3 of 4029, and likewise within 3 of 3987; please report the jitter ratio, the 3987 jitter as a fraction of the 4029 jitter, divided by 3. 0.22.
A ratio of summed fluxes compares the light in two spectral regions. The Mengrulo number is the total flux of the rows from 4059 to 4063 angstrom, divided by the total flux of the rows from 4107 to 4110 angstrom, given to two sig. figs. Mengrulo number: 1.6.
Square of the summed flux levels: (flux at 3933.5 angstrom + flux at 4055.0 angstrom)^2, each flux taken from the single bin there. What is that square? 752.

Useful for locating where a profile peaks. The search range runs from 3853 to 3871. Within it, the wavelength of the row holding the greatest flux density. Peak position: 3867.5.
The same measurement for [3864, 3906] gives 3867.5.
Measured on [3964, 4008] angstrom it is 3999.5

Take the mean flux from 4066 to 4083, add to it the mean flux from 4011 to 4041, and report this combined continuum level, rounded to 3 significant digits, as 51.3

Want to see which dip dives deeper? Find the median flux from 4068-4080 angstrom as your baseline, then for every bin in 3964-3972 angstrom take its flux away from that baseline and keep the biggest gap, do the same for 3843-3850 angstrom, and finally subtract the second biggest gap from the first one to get 16.7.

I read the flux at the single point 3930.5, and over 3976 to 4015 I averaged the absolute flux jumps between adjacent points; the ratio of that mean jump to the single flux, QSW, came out 0.216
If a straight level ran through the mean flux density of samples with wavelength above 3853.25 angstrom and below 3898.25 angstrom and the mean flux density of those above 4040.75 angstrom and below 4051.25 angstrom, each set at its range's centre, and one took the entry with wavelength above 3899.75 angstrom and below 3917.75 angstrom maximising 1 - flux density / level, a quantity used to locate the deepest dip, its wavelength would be 3906.5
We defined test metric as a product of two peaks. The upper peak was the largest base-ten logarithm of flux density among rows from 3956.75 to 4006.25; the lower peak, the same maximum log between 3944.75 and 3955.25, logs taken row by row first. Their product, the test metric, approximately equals 1.96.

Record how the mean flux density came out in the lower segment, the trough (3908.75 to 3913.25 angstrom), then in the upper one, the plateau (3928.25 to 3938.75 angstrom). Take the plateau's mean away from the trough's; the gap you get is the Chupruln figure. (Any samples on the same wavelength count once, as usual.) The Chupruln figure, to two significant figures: 15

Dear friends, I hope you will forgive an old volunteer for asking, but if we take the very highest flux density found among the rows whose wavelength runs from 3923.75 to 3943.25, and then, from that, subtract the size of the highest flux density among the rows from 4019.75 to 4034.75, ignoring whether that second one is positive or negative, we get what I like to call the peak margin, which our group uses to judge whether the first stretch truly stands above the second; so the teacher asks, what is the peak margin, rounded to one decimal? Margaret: -6.0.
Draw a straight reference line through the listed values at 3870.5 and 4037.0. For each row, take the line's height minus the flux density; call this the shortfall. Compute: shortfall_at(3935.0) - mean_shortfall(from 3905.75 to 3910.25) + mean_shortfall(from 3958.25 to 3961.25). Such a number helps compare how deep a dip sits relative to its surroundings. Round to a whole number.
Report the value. 18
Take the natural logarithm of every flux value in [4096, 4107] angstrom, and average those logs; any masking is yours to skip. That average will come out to 3.03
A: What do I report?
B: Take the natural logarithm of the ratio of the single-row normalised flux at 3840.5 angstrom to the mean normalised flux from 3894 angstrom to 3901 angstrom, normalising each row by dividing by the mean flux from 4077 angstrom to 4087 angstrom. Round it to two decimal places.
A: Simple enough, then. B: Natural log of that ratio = -0.38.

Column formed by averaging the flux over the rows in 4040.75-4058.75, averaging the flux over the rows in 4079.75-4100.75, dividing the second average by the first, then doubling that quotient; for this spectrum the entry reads 2.1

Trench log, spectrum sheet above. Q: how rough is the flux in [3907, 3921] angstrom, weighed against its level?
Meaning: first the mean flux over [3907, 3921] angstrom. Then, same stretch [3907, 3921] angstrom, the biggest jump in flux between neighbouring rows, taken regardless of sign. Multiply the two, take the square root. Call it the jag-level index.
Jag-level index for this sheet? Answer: 9.2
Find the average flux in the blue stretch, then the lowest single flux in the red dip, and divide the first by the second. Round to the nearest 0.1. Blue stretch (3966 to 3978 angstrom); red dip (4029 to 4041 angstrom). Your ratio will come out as 0.6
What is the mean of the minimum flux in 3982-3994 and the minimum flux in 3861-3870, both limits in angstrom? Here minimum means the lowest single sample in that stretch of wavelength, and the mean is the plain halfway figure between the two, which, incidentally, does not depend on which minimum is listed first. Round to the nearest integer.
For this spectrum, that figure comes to 22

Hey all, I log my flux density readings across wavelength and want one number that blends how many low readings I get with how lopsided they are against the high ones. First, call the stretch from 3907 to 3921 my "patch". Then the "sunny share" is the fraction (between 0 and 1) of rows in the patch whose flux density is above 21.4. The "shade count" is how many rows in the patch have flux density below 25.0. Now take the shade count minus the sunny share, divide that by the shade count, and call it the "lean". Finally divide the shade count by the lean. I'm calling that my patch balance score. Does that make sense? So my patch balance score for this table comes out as 8.9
